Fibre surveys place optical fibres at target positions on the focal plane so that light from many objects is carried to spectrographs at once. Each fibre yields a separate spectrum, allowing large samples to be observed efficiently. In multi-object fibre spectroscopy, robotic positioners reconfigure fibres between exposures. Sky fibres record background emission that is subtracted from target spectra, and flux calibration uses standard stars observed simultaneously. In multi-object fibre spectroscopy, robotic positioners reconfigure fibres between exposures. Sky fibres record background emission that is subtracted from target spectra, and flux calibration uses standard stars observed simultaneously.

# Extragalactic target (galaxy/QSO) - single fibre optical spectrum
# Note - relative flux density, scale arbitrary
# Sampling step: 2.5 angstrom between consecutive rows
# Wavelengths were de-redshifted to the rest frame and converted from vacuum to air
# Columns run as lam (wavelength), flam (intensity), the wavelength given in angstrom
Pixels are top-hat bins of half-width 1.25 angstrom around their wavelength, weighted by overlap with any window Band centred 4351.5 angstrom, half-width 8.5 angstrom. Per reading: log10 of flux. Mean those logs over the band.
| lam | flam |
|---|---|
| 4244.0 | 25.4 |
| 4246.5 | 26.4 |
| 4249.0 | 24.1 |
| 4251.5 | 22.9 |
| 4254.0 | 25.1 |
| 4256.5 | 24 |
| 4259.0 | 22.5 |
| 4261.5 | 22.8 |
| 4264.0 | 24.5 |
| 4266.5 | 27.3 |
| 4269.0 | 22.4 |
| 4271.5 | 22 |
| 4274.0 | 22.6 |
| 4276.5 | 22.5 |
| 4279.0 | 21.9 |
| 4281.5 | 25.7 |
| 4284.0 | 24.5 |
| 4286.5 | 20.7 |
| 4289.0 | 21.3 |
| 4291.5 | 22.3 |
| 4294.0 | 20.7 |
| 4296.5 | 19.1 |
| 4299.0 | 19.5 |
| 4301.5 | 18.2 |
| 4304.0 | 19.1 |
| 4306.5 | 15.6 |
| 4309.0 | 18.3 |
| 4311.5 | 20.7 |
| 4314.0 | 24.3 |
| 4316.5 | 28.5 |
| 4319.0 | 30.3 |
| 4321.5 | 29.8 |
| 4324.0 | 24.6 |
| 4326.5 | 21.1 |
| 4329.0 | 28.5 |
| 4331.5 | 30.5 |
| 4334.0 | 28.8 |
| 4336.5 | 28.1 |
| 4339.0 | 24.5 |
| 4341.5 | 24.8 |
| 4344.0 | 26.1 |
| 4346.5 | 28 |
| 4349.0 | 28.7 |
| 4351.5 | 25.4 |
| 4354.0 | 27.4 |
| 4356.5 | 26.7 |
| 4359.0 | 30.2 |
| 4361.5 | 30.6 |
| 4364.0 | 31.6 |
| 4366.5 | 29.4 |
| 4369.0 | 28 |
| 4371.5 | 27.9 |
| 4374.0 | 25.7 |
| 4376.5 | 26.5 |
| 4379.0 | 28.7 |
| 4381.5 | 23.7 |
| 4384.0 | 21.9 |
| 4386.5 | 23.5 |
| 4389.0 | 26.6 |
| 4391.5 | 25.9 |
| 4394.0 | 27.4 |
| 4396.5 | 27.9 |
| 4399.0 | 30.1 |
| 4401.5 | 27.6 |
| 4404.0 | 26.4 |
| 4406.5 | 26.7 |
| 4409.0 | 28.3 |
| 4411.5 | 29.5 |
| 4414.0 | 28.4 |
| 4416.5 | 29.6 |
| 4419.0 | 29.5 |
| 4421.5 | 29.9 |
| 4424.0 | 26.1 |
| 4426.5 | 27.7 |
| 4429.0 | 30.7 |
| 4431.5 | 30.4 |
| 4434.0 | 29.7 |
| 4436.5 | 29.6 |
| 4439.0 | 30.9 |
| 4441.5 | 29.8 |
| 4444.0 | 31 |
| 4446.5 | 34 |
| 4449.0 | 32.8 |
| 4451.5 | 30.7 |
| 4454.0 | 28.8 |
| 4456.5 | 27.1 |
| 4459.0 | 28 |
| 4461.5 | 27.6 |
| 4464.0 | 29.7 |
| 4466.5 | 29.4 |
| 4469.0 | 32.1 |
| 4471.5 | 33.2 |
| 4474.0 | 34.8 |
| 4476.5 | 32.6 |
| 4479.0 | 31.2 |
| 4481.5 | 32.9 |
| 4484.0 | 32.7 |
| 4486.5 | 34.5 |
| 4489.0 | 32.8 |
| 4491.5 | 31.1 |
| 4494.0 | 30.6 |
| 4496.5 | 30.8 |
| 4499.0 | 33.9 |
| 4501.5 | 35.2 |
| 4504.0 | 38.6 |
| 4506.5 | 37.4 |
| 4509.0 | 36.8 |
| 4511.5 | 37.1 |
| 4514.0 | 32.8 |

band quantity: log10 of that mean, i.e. 0.158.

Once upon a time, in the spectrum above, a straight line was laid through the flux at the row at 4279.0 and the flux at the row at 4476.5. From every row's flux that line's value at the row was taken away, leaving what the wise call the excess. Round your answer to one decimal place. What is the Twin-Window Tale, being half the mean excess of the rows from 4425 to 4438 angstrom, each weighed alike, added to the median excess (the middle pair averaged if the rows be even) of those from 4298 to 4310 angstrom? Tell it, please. -5.2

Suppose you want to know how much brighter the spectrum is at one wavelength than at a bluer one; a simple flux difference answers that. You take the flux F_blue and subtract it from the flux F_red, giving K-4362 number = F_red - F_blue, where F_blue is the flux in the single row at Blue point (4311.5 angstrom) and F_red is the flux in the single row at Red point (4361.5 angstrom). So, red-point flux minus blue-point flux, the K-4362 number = 9.9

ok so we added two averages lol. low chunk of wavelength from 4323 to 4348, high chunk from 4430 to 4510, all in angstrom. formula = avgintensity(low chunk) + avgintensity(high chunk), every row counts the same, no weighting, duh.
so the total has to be 58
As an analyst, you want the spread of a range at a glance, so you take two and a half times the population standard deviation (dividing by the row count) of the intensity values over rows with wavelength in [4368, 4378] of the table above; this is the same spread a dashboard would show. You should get 2.4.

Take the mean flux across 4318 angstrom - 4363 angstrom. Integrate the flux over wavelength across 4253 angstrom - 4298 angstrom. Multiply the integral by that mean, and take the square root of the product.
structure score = 168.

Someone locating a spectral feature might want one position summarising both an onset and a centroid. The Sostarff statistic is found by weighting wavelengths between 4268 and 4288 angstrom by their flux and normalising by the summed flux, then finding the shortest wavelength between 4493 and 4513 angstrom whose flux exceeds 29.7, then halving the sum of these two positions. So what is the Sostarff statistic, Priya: 4385.9 angstrom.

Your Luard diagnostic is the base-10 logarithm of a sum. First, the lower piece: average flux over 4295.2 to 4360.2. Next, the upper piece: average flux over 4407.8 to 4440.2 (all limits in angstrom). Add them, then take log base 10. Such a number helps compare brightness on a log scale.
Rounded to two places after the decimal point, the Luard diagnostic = 1.73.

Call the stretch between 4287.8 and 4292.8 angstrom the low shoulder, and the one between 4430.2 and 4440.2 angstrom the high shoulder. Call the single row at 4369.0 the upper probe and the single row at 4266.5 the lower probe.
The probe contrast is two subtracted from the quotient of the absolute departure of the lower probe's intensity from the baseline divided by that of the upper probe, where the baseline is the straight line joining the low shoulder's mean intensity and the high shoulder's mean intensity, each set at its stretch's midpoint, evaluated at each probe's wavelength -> 2.1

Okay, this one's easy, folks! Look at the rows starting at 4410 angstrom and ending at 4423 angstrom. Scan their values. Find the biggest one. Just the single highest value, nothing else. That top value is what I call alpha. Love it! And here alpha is 29.9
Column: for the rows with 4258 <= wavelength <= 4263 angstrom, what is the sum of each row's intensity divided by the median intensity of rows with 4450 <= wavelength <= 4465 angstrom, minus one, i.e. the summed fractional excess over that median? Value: -0.40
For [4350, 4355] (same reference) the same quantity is -0.14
